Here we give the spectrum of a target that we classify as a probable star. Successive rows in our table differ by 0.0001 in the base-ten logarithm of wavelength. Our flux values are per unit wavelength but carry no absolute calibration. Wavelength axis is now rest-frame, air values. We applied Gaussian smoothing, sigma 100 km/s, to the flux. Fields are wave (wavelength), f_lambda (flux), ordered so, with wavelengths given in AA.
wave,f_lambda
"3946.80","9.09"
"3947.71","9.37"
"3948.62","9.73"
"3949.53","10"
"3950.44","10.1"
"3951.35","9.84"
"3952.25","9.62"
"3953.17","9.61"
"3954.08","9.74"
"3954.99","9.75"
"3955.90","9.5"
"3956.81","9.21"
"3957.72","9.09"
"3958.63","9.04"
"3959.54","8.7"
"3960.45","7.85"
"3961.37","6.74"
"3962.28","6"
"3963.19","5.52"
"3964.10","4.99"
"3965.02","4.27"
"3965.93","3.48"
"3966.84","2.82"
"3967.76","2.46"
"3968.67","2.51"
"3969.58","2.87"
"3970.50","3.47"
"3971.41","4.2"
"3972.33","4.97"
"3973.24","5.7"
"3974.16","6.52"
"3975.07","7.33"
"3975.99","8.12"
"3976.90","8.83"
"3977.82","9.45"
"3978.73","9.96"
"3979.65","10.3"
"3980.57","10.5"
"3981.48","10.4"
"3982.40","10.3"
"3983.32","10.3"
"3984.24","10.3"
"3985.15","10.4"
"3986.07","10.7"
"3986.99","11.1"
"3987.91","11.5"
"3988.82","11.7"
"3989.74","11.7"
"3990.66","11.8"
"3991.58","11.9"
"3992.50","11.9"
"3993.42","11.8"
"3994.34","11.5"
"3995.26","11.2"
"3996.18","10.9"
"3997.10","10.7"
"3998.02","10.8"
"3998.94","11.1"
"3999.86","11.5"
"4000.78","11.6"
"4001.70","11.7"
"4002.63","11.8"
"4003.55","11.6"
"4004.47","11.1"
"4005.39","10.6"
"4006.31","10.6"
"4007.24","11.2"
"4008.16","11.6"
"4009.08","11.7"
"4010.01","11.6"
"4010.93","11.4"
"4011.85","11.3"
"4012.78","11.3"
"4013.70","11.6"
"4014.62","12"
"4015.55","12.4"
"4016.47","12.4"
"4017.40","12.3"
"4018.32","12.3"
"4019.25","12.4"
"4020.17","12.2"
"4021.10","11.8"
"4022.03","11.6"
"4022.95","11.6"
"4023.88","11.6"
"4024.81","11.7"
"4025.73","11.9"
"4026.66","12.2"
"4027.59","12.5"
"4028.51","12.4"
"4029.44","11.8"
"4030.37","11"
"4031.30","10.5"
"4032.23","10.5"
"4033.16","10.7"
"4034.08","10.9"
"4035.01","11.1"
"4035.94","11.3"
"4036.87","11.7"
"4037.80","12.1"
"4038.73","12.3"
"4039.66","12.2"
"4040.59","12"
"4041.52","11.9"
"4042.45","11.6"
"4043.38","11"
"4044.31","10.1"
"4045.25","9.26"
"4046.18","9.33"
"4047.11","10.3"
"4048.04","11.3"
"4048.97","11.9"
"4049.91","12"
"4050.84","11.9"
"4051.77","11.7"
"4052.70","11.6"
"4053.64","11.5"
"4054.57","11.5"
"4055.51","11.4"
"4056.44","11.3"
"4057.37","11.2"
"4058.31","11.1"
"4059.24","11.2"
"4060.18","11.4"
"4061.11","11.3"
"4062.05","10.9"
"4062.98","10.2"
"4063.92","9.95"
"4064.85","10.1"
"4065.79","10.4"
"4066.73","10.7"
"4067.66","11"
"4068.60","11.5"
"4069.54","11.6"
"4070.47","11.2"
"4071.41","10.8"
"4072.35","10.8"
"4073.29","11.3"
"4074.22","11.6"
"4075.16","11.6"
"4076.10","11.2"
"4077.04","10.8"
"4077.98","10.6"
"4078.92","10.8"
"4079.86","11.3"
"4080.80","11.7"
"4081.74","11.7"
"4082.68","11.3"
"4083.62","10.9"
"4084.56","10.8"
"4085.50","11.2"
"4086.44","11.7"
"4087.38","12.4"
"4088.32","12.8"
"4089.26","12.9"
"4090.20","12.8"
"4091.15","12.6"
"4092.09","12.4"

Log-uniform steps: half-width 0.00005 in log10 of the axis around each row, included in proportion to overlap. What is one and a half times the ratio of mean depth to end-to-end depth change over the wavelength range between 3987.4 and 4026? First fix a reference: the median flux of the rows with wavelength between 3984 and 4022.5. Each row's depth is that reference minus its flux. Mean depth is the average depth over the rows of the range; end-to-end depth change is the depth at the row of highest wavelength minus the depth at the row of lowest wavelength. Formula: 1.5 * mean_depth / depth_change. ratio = -0.03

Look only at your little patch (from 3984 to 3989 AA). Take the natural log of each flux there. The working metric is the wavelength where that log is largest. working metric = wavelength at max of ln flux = 3988.82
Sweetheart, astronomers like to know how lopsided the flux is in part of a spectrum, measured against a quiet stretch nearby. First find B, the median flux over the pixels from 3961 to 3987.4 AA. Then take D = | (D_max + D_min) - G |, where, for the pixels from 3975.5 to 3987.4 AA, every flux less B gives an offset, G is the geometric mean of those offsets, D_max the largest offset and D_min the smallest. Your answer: 2.6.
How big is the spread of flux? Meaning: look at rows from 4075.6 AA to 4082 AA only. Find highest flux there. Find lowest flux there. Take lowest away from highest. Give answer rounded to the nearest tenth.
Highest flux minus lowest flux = 1.1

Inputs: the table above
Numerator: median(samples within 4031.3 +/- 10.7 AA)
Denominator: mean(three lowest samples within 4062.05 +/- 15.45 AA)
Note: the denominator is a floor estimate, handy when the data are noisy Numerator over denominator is 1.16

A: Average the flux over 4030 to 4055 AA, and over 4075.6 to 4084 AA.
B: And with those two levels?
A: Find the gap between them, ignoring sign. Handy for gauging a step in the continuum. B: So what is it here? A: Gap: 0.1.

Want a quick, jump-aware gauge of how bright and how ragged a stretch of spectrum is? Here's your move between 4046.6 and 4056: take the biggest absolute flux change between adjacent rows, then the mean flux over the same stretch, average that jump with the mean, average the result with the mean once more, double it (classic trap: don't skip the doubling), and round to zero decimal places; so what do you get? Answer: 18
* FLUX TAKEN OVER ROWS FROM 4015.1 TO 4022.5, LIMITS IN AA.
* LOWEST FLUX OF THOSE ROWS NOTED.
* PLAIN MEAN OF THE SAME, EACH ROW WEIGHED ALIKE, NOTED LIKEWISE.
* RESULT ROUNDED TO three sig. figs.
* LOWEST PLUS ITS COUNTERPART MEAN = 23.8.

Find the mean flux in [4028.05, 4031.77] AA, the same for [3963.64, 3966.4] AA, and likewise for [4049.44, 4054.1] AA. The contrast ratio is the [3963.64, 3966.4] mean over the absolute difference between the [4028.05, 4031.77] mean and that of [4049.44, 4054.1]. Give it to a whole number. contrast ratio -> 13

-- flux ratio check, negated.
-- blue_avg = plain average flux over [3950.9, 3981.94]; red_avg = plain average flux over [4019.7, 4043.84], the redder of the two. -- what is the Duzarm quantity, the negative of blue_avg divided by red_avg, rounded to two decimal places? -0.62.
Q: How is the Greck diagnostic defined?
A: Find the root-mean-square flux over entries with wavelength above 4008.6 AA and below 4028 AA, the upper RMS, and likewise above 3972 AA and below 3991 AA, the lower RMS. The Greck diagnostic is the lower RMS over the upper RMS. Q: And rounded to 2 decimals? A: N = 0.82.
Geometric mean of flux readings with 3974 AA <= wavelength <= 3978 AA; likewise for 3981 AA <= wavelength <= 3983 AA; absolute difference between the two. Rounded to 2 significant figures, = 2.4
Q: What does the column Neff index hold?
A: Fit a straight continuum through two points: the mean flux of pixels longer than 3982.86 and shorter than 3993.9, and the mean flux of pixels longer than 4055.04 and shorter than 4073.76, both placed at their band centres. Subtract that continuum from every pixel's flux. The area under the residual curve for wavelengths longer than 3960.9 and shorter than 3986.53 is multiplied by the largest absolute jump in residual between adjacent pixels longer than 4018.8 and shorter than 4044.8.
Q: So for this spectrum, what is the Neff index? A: -101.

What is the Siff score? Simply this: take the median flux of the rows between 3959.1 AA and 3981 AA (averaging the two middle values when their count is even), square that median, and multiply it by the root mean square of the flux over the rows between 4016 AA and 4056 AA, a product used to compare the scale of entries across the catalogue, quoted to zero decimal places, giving 395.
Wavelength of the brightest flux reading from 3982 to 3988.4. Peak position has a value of 3987.91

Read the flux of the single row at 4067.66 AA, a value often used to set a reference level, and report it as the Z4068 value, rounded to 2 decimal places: 11.00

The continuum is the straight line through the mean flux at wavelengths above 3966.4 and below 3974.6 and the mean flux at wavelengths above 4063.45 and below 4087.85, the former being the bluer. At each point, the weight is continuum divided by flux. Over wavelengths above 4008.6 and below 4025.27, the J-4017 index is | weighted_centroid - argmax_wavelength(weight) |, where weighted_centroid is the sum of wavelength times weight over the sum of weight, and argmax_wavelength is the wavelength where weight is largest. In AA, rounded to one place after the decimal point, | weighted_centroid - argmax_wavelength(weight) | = 6.8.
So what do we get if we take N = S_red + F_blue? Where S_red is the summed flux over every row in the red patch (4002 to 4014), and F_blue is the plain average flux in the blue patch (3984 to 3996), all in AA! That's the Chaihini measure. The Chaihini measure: 159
